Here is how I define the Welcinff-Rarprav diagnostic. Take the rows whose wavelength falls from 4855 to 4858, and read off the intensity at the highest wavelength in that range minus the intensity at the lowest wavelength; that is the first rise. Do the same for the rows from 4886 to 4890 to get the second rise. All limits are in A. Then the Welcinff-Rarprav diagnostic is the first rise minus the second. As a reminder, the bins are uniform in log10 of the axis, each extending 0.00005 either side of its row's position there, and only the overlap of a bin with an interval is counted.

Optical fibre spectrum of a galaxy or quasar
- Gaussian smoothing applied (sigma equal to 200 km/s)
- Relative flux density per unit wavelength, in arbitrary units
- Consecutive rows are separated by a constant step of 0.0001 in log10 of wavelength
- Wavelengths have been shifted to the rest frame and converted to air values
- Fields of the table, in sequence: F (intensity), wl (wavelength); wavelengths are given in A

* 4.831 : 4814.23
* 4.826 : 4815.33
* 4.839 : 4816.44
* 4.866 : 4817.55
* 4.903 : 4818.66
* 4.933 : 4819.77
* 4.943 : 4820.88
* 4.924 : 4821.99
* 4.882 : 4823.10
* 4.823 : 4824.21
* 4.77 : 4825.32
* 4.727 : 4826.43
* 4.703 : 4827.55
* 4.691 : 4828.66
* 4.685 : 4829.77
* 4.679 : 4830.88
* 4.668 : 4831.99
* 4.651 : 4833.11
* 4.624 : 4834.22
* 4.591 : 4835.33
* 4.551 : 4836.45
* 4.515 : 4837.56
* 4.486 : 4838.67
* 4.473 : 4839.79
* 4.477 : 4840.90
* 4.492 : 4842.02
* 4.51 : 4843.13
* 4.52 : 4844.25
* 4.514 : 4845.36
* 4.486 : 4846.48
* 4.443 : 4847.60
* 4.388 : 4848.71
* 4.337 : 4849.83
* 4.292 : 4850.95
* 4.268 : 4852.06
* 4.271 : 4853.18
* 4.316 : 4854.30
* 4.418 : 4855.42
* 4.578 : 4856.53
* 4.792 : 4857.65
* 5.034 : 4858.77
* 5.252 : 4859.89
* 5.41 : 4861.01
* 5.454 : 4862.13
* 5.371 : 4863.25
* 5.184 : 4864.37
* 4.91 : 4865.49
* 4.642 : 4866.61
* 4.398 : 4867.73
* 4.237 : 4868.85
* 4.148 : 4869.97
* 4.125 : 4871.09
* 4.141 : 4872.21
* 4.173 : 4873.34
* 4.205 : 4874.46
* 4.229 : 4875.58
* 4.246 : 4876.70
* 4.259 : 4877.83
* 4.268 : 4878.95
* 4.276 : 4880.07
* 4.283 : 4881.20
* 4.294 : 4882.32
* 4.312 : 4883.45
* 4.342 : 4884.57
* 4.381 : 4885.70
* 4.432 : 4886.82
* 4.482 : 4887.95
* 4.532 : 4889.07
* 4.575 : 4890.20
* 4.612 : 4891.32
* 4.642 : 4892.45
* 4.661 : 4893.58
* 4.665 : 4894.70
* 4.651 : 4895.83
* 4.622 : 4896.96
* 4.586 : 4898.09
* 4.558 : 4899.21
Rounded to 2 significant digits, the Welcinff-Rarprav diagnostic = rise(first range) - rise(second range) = 0.27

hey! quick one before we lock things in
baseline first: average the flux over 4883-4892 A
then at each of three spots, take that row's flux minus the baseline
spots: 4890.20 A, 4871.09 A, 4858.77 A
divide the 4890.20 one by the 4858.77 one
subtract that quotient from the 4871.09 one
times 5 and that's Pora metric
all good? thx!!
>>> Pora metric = -2.7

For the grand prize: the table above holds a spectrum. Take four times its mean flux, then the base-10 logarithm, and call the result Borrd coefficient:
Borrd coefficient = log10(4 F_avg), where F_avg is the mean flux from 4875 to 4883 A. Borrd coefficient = 1.23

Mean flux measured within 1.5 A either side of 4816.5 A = 4.84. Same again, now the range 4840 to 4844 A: 4.49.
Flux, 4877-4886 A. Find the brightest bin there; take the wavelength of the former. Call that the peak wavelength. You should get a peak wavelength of 4885.70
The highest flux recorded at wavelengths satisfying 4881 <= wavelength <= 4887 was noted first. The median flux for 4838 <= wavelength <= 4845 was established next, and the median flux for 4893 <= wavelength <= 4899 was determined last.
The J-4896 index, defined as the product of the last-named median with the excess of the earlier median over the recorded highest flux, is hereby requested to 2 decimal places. 0.27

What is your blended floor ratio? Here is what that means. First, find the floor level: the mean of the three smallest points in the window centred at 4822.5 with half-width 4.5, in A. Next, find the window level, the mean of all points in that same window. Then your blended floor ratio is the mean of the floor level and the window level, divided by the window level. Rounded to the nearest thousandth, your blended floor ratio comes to 0.991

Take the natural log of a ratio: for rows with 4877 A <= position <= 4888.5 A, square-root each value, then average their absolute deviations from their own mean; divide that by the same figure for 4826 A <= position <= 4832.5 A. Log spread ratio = 1.4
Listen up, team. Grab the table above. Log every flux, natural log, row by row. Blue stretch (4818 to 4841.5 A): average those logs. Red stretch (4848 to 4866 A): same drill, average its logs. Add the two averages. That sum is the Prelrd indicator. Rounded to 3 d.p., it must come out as 3.104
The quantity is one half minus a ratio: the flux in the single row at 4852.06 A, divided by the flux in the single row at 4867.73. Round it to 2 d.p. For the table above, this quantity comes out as -0.47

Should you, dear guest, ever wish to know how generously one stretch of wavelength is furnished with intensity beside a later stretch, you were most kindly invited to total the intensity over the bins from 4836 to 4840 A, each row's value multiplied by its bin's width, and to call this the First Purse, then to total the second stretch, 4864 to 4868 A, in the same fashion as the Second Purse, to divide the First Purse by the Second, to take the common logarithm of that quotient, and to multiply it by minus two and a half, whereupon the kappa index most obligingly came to 0.1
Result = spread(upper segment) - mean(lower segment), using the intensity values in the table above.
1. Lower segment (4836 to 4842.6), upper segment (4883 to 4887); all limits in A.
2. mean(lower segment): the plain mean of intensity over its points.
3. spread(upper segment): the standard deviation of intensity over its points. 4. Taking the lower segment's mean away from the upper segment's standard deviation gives -4.5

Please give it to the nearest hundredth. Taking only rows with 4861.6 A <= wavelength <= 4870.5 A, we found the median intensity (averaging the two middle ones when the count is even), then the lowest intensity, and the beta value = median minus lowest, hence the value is 0.63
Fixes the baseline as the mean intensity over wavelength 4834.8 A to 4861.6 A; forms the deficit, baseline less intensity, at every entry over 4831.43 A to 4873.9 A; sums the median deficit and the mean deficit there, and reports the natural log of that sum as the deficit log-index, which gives -3.4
